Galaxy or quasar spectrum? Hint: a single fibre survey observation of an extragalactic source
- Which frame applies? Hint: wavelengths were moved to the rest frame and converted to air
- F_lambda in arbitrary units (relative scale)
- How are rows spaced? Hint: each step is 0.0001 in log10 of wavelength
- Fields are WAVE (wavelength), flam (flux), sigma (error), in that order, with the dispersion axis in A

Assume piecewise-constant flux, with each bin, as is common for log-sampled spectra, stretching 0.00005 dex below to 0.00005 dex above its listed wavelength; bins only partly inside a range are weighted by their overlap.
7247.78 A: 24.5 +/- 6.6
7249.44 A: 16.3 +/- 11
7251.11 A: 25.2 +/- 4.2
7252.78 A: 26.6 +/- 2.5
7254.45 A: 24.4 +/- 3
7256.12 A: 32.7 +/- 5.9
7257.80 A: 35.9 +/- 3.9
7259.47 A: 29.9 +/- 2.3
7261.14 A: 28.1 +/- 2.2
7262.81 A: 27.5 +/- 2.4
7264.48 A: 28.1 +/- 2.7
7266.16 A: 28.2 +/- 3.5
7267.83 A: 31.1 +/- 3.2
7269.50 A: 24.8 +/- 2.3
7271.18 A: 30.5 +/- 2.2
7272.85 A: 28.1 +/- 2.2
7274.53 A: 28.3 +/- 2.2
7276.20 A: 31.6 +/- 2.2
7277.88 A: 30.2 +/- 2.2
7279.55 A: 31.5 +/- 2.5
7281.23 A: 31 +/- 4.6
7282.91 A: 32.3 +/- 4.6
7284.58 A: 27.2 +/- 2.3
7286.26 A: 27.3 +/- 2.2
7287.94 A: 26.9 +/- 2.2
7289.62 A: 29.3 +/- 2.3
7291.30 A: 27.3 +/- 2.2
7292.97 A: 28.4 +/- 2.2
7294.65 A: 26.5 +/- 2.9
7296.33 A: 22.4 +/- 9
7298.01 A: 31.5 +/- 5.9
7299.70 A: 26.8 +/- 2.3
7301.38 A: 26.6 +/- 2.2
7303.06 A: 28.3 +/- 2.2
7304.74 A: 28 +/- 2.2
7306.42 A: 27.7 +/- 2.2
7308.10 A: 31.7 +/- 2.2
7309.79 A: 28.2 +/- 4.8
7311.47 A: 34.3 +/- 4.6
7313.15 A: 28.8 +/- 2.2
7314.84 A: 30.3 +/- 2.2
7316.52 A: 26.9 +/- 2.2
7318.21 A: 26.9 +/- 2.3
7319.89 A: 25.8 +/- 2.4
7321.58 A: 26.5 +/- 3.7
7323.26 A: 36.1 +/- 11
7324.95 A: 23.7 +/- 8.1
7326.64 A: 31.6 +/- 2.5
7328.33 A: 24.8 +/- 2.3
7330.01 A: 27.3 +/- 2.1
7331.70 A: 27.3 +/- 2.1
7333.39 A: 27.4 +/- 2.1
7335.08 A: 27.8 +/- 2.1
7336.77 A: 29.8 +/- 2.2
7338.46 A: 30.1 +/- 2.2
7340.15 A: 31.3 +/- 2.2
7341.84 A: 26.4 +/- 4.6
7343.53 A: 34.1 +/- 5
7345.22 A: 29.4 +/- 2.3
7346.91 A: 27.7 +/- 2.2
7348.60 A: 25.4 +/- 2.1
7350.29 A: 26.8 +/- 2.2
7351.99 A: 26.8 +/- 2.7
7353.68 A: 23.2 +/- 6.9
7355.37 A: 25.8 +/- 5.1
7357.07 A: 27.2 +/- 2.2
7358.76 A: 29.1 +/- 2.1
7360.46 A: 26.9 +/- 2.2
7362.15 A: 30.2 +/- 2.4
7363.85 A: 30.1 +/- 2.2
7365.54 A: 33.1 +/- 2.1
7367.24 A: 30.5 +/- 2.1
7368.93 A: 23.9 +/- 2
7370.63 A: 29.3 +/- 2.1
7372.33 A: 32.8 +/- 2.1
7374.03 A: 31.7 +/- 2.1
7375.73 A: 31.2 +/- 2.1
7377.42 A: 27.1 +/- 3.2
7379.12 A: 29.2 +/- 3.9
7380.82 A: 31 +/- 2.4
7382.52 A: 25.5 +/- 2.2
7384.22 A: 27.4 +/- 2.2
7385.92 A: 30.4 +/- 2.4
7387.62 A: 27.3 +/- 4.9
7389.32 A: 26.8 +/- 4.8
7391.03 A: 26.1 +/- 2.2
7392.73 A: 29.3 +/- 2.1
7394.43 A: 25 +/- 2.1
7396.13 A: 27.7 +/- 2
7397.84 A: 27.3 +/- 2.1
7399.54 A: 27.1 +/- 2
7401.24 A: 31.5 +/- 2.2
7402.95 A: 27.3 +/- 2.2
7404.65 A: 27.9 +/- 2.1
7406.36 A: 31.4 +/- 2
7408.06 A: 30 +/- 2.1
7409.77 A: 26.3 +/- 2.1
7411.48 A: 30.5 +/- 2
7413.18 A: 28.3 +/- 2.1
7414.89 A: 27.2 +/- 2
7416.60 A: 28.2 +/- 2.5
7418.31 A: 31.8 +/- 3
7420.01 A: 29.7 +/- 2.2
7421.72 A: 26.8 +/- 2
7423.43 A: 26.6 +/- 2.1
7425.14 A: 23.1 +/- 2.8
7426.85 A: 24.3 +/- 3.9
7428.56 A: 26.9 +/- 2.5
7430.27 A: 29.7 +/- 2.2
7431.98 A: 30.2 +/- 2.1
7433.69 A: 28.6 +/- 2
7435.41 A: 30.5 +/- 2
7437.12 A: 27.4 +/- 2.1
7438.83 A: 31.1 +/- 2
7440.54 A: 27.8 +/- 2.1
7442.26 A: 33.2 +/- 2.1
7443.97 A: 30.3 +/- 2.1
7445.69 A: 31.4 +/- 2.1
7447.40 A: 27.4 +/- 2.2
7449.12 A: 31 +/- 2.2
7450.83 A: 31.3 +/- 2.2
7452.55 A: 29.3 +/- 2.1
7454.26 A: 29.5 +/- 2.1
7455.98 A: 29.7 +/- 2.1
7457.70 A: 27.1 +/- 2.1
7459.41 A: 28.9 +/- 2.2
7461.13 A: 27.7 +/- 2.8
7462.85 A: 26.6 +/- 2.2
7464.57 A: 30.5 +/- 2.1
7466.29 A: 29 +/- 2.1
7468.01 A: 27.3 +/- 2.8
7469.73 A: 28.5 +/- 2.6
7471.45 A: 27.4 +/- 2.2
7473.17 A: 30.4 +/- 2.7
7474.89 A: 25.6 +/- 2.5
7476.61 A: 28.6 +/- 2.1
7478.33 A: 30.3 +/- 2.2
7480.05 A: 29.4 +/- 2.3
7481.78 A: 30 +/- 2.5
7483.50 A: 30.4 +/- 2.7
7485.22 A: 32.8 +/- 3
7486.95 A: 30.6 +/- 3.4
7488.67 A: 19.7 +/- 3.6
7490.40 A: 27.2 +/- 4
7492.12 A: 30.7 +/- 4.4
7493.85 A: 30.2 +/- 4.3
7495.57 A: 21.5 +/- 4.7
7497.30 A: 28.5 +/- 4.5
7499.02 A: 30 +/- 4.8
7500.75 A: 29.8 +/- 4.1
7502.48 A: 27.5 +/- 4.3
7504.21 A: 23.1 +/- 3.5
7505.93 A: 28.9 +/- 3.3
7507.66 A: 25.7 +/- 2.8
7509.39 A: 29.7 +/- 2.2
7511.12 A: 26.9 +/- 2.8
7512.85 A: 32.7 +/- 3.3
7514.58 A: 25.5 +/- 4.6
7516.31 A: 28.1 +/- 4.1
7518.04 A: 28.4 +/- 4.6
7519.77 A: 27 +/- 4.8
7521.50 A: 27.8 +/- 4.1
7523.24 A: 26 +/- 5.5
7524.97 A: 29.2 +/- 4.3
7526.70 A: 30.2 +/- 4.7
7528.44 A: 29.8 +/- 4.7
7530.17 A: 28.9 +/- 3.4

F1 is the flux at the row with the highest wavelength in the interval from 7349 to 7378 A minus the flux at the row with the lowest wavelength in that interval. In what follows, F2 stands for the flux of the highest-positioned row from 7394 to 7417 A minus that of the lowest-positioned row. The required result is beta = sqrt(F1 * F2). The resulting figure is 1.0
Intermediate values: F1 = 0.3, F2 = 3.2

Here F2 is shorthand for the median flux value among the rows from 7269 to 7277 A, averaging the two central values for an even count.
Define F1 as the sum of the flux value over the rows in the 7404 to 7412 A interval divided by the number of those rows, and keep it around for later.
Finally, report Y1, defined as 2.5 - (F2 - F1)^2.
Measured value 2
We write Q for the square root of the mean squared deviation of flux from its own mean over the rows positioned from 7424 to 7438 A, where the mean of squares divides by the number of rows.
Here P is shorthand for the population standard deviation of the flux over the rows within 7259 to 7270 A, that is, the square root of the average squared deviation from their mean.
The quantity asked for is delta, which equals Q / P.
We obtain 1.4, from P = 1.8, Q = 2.56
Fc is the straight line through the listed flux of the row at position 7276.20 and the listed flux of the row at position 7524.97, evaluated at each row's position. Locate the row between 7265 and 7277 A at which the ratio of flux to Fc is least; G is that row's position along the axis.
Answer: 7269.50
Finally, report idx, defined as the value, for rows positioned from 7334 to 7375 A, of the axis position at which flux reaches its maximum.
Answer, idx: 7343.53 A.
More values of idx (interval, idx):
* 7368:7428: 7372.33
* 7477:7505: 7485.22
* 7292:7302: 7298.01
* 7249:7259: 7257.80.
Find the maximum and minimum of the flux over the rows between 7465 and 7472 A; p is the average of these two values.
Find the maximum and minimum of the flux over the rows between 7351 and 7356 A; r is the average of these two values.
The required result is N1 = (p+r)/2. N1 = 26.6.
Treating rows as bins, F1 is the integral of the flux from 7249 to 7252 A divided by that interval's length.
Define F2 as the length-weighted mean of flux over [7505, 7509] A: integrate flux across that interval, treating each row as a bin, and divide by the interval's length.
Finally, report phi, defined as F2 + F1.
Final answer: 49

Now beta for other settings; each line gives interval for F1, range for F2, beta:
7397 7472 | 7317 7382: 0.6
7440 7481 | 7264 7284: 2.6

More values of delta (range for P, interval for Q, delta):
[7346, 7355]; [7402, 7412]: 1.2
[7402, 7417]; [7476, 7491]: 2.2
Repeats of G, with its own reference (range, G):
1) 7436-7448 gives 7437.12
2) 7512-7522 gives 7514.58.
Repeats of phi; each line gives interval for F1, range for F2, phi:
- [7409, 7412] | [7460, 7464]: 56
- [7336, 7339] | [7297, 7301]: 58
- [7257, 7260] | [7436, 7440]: 62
